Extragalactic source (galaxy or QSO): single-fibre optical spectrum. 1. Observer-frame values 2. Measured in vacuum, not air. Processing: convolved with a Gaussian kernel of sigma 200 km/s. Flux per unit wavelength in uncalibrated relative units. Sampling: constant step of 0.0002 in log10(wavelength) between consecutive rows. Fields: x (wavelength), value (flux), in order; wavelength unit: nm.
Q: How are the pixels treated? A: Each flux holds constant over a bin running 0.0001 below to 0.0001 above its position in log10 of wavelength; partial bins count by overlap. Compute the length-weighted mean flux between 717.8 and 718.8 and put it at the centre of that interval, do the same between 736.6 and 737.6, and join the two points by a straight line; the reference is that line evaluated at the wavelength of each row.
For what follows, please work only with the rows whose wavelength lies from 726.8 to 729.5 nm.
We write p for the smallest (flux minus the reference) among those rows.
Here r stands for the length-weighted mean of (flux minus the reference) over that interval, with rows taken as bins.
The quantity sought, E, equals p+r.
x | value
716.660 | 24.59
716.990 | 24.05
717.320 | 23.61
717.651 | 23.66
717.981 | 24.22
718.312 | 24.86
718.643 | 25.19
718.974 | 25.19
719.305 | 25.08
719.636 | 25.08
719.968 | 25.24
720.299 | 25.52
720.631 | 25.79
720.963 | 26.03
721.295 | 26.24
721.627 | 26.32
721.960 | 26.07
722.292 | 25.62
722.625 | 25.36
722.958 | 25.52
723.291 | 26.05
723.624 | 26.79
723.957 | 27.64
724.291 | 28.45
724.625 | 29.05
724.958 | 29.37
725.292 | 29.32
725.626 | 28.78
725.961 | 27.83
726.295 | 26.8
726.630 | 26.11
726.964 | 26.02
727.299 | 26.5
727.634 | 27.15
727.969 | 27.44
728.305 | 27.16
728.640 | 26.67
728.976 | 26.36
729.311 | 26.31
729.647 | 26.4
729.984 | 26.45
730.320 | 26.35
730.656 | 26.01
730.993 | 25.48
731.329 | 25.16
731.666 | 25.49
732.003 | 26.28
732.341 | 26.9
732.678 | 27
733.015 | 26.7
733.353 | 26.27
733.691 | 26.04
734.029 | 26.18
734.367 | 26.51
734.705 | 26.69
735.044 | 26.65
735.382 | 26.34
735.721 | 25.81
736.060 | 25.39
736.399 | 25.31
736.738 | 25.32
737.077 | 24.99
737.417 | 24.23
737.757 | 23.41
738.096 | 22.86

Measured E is 3.2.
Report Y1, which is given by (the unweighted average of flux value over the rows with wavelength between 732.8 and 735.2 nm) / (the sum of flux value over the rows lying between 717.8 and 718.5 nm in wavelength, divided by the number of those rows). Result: 1.08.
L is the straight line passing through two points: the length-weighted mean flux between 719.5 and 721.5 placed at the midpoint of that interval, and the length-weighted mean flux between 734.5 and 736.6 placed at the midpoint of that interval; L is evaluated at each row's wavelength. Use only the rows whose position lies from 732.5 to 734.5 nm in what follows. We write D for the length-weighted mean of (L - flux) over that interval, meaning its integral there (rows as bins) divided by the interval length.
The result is -0.5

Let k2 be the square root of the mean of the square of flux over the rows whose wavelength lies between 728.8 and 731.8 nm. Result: 26.0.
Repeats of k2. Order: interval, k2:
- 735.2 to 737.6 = 25.3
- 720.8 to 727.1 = 27.1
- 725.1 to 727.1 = 27.5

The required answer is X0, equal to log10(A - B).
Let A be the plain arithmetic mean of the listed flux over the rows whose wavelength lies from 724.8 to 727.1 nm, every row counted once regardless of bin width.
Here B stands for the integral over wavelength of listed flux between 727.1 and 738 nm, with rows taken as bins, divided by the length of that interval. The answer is 0.23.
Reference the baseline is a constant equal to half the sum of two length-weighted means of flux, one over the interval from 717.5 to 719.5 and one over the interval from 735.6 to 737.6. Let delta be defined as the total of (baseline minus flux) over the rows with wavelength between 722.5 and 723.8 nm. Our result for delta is -4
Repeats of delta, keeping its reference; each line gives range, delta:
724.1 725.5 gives -16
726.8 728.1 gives -7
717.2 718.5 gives 3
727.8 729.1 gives -8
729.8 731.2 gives -5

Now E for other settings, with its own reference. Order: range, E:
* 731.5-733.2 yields 2.4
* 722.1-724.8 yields 2.7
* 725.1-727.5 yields 3.8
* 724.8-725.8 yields 8.4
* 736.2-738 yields -1.6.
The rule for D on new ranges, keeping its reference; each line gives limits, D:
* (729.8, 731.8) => 0.1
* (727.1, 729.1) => -1.0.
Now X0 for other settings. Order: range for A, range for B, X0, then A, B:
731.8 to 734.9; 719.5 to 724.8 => -0.71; 26.51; 26.3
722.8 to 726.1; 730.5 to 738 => 0.32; 27.88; 25.8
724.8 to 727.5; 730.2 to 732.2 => 0.25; 27.59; 25.8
